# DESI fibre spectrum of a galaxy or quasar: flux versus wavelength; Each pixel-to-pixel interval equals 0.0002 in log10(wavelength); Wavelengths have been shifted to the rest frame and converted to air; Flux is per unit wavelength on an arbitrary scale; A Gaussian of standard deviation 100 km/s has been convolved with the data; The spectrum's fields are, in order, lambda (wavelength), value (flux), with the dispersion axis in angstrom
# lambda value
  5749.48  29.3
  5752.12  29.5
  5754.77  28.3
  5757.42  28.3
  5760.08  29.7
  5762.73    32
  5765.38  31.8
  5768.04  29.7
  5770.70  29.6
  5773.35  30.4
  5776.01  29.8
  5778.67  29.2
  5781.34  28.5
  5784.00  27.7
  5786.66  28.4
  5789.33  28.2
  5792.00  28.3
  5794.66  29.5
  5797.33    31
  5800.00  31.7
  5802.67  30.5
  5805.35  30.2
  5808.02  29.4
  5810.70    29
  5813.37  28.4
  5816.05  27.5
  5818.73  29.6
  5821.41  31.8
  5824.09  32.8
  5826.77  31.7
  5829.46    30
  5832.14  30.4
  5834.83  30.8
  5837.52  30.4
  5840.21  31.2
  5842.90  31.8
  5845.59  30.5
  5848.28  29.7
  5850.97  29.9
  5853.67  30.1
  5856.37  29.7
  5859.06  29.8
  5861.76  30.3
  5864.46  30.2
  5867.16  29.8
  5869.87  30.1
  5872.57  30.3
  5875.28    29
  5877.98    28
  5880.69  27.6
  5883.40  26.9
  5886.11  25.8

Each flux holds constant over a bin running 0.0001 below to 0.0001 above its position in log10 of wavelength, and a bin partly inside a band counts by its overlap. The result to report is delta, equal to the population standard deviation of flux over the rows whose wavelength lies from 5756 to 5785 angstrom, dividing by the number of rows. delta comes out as 1.27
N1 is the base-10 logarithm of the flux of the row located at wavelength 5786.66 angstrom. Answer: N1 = 1.45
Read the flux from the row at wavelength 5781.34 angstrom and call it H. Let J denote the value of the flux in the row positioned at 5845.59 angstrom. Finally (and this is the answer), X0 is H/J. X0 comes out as 0.93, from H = 28.5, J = 30.5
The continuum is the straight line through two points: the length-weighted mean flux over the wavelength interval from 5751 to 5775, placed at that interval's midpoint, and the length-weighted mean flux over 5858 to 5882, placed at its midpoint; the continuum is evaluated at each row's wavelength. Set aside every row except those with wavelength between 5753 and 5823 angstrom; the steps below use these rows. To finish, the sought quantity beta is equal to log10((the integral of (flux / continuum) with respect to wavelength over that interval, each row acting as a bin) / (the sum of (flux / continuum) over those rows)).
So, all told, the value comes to 0.430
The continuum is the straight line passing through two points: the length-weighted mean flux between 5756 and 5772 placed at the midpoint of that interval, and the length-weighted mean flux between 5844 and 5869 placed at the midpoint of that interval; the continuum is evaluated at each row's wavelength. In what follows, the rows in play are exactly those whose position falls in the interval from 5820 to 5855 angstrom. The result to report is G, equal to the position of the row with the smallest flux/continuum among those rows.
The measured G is 5848.28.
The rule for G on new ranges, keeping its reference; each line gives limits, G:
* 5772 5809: 5784.00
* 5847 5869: 5848.28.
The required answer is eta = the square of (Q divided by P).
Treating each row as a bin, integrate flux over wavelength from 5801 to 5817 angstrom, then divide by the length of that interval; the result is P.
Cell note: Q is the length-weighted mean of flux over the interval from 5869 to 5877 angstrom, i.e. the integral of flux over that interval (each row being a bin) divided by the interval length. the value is 1.03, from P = 29.3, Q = 29.72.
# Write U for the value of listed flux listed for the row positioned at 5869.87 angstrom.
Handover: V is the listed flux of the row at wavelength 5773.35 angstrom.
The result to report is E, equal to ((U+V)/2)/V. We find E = 1.00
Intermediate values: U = 30.1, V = 30.4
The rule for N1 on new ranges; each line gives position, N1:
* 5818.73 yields 1.47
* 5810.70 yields 1.46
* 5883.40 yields 1.43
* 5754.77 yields 1.45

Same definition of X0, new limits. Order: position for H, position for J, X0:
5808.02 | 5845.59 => 0.96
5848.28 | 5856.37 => 1.00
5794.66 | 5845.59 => 0.97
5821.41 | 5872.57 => 1.05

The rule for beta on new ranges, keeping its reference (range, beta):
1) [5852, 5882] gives 0.436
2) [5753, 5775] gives 0.439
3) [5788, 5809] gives 0.419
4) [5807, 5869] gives 0.431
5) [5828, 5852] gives 0.426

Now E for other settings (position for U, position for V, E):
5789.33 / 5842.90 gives 0.94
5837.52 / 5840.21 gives 0.99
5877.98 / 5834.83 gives 0.95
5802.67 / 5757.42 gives 1.04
